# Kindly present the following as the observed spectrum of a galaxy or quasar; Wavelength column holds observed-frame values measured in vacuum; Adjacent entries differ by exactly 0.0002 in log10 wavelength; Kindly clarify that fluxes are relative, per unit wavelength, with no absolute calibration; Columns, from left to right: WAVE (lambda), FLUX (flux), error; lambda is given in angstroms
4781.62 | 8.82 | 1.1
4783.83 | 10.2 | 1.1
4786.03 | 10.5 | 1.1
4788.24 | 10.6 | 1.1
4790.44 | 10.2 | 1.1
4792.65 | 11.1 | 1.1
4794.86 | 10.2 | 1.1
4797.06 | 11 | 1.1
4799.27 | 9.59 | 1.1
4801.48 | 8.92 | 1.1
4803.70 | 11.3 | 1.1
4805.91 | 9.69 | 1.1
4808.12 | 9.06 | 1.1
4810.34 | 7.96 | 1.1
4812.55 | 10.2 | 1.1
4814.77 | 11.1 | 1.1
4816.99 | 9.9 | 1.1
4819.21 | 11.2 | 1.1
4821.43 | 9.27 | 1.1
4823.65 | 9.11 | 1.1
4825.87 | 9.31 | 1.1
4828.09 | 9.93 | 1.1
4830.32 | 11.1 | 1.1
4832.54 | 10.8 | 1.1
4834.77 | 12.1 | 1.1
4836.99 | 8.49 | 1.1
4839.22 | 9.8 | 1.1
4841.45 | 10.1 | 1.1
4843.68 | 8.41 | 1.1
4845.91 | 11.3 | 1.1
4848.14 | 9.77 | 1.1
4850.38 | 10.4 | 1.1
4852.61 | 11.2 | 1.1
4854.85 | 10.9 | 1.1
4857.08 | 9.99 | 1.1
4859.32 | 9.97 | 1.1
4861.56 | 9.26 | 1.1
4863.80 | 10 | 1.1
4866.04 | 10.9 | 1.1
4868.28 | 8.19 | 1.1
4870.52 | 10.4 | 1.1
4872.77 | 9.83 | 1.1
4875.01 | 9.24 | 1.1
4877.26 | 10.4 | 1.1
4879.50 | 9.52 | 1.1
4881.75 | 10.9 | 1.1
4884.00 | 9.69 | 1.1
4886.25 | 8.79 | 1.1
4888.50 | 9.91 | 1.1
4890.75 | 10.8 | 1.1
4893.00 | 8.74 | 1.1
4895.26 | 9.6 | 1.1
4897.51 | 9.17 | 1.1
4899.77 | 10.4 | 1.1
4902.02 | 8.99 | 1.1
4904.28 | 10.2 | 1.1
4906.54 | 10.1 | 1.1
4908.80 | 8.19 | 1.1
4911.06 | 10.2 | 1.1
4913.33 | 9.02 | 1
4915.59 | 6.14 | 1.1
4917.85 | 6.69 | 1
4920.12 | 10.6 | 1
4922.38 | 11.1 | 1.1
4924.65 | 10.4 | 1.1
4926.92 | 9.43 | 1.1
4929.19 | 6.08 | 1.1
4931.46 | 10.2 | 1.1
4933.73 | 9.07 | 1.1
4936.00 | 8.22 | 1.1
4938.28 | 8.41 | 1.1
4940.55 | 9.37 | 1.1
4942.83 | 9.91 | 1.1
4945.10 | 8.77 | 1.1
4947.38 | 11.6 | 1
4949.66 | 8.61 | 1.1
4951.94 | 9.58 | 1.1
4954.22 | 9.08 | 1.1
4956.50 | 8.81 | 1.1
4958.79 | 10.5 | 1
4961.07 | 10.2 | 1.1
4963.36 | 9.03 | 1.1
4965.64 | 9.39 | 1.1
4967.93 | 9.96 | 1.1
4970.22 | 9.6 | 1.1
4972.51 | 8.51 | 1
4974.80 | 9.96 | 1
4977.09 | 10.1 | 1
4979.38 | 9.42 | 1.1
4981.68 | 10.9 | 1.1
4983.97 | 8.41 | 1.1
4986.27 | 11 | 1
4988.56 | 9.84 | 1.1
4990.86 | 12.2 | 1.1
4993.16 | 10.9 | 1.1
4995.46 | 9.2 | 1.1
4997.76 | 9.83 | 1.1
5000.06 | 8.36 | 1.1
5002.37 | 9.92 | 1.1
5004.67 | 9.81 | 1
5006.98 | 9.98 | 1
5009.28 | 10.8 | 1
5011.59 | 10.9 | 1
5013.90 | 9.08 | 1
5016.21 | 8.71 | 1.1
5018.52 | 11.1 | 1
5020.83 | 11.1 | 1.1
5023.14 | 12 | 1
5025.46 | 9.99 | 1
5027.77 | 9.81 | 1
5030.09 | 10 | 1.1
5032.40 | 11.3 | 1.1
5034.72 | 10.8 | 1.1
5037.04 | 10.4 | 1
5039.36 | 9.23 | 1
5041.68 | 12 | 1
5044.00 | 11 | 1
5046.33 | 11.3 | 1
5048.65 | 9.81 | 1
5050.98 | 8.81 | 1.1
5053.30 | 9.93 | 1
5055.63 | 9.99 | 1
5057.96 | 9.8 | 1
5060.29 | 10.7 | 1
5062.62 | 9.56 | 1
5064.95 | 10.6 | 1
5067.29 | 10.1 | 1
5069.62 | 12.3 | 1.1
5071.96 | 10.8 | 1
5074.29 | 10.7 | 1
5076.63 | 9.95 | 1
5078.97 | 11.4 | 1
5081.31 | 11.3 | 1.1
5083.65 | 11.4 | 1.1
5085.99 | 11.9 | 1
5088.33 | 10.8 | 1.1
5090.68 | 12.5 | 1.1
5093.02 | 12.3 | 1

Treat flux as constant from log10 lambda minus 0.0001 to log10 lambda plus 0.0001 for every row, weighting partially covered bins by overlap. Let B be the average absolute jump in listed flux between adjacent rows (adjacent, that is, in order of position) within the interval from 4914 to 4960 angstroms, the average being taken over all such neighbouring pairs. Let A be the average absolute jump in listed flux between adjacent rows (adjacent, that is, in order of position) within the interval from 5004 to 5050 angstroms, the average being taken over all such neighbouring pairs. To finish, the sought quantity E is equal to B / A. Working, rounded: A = 0.94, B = 1.5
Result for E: 1.57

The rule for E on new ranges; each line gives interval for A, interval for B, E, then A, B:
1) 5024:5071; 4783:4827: 1.10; 0.92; 1.0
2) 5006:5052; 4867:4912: 1.18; 0.98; 1.2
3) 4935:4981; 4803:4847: 1.34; 0.96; 1.3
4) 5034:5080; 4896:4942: 1.53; 1.00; 1.5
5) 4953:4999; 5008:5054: 0.87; 1.15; 1.0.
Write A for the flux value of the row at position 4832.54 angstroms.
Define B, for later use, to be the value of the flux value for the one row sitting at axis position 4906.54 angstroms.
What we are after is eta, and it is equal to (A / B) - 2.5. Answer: -1.43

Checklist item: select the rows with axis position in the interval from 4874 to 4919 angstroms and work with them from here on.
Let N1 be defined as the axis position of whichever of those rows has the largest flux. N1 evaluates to 4881.75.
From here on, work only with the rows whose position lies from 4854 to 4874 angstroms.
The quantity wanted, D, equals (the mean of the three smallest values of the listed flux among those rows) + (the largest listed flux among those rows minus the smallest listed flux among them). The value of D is 11.8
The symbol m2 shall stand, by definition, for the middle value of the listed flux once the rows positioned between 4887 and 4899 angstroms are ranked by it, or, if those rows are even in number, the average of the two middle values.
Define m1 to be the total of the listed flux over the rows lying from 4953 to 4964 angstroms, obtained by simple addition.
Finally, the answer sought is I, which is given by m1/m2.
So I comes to 4.96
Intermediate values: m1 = 47.6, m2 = 9.6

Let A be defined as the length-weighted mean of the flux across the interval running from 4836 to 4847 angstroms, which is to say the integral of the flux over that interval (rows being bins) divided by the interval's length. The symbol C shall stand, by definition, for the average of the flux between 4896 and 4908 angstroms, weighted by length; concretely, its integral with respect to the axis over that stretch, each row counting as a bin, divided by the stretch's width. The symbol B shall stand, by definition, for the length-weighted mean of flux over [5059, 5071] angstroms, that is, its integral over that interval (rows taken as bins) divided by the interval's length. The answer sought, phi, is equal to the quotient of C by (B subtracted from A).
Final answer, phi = -10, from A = 9.6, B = 10.6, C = 9.7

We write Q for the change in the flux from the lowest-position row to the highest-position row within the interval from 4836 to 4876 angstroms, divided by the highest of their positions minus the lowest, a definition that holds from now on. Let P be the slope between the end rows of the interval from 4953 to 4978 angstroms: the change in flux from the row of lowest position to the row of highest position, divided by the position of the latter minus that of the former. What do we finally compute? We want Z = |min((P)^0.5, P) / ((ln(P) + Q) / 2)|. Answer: 0.029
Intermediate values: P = 0.04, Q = 0.02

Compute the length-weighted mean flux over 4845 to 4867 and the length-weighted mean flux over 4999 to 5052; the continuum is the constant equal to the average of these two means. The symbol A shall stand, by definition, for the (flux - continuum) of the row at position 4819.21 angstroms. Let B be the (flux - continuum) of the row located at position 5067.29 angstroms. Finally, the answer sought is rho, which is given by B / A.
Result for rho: -0.2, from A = 0.9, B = -0.2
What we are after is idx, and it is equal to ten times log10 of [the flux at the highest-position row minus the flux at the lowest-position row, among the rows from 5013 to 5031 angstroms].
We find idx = -0.4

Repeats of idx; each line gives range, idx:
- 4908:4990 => 2.2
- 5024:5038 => -3.9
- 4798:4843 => -2.9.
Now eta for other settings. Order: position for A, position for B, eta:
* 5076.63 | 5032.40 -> -1.62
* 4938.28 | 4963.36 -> -1.57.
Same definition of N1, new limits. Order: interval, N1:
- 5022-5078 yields 5069.62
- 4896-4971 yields 4947.38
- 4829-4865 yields 4834.77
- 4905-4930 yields 4922.38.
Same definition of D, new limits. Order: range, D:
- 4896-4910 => 11.0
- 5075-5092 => 13.2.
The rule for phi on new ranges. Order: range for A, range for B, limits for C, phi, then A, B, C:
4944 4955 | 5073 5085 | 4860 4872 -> -7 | 9.5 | 11.0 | 9.8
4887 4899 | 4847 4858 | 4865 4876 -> -12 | 9.6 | 10.5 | 9.7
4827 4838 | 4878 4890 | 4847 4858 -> 15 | 10.5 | 9.8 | 10.5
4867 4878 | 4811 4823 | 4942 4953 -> -16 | 9.6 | 10.2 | 9.7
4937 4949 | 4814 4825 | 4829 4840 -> -20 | 9.6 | 10.1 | 10.5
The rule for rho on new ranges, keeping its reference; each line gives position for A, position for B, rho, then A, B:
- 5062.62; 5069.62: -2.6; -0.8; 2.0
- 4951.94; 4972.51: 2.5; -0.7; -1.8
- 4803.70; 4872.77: -0.5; 1.0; -0.5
